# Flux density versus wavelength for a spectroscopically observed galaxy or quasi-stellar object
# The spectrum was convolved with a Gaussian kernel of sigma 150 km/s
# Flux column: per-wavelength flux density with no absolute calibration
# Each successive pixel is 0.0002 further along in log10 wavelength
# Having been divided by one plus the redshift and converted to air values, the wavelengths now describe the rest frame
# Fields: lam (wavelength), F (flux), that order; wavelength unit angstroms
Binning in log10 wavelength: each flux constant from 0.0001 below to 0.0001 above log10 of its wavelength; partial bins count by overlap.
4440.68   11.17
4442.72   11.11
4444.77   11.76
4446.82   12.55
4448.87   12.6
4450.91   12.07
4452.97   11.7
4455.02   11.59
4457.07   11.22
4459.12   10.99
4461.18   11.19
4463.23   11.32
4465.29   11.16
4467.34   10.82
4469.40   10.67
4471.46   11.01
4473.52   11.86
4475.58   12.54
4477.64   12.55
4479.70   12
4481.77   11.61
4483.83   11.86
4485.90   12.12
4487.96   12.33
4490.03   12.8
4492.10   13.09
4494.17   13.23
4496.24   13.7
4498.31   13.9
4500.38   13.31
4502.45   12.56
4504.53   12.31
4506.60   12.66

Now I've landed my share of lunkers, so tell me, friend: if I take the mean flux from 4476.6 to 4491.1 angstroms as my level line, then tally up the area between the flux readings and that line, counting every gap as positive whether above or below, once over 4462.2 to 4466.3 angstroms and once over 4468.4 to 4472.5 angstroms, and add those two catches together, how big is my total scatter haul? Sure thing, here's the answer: 9.4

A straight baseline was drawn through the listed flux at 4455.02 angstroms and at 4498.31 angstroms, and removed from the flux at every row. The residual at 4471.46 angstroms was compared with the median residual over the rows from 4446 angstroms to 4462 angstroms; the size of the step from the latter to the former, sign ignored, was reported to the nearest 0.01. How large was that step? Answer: 1.57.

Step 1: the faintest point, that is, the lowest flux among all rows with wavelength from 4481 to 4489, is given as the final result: 11.61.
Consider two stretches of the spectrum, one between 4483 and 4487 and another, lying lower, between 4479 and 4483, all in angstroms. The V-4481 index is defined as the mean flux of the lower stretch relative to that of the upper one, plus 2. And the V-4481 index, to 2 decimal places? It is 2.98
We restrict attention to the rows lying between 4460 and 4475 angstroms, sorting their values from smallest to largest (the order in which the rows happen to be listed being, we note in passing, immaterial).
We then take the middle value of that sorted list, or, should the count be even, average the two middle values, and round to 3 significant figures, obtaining 11.2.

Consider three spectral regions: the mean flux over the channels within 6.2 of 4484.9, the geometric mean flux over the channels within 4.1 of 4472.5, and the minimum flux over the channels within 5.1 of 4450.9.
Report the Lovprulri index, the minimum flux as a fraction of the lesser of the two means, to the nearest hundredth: 1.01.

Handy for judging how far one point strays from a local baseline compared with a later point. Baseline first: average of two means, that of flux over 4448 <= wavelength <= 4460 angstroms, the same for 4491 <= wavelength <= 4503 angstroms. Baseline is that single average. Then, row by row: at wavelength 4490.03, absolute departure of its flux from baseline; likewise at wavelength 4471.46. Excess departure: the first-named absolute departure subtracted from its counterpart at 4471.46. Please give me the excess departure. 1.2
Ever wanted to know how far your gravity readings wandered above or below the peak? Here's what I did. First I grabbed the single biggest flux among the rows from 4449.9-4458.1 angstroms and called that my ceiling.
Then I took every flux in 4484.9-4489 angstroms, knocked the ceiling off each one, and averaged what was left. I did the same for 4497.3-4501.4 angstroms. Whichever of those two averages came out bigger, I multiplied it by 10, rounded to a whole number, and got 15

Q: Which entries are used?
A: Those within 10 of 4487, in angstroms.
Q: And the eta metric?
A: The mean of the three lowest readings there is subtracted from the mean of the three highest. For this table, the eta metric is 1.52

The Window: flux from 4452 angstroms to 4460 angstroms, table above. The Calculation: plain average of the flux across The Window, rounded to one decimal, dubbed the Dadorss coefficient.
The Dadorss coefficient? 11.4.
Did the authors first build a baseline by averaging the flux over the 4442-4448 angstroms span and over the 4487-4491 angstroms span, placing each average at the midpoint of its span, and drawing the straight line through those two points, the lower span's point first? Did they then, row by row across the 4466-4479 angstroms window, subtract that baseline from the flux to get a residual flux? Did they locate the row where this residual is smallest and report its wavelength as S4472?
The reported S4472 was 4469.40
